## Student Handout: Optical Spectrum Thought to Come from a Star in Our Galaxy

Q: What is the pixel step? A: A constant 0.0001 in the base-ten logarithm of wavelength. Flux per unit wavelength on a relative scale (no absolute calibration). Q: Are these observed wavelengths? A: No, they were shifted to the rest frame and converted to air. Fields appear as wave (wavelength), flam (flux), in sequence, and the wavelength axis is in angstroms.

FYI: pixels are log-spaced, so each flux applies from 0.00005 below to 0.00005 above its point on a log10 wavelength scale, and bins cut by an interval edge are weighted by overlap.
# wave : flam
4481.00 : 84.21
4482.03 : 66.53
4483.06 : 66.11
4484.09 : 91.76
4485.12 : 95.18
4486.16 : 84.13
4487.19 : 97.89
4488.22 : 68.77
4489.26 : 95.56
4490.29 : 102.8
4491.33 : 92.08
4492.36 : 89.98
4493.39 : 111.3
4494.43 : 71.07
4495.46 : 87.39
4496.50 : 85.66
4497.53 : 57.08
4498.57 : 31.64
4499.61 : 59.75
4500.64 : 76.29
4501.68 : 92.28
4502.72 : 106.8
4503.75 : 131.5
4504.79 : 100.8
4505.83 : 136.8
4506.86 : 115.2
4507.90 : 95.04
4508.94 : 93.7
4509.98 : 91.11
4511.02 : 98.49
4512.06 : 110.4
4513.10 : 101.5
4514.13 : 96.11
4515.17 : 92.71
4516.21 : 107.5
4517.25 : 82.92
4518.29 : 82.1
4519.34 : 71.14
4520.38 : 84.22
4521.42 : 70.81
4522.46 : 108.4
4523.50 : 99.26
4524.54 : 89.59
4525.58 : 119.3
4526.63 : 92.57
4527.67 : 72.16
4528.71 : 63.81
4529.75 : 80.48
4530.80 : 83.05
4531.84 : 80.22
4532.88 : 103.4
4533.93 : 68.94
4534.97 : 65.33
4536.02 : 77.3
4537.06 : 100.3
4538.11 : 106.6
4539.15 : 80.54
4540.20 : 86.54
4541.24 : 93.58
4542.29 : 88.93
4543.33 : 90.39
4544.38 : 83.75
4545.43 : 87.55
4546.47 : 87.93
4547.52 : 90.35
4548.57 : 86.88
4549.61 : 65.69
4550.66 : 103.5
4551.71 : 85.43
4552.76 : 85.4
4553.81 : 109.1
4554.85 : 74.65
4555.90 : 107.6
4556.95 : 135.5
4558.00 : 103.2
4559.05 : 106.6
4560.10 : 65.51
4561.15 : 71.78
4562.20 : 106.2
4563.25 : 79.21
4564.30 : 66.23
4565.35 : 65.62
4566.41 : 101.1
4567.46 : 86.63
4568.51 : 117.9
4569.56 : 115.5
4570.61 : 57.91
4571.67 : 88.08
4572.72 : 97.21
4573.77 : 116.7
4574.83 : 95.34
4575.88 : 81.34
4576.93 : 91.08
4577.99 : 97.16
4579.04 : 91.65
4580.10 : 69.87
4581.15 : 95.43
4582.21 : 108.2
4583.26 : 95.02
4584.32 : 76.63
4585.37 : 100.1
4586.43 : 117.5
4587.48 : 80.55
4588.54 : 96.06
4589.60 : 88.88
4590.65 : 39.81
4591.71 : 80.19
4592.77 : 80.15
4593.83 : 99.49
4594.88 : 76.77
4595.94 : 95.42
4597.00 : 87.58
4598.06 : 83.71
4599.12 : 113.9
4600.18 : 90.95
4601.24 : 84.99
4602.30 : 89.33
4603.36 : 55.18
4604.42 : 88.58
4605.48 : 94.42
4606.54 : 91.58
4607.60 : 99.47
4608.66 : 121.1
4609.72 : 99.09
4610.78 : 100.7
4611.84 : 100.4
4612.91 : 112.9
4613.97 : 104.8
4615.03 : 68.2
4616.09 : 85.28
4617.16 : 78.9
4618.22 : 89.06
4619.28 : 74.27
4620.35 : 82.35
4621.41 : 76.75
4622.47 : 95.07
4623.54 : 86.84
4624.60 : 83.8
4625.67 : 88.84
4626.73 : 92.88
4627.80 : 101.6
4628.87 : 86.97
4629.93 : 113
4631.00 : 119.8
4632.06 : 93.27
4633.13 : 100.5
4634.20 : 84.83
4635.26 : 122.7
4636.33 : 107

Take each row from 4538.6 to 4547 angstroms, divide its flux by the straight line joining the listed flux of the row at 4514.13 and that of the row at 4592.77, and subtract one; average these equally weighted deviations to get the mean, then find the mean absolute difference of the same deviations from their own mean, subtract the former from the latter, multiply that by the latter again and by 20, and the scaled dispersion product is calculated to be 0.04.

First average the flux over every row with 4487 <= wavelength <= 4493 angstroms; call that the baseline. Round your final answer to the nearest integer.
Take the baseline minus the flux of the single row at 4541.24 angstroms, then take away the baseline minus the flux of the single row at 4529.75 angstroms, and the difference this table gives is -13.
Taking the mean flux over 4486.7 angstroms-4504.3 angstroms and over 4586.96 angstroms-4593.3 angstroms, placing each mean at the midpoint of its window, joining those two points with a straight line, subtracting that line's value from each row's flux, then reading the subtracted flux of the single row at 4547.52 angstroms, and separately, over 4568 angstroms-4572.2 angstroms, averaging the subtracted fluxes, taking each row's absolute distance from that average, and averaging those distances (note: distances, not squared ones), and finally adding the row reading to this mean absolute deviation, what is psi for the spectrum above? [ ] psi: 31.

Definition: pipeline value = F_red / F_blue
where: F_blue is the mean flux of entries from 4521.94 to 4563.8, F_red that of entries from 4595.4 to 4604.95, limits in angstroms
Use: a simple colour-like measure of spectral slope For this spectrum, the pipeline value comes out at 0.98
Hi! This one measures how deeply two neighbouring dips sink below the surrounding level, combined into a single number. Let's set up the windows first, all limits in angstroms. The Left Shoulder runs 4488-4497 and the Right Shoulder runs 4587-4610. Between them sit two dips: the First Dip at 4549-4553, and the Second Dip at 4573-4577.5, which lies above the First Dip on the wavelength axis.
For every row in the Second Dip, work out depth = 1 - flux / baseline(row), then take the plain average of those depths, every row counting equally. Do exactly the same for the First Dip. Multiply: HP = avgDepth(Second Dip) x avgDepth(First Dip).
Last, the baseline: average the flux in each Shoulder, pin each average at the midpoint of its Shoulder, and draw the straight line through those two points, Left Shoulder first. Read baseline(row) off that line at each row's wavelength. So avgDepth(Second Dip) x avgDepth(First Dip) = -0.004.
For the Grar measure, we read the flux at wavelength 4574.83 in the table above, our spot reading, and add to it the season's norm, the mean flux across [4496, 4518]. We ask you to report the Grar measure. 189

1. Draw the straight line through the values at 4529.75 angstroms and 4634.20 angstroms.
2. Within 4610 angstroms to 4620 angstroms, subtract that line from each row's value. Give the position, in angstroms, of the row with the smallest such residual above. 4615.03 angstroms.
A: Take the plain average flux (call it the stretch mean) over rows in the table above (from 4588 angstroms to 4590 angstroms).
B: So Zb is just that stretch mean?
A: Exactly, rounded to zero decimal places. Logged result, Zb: 92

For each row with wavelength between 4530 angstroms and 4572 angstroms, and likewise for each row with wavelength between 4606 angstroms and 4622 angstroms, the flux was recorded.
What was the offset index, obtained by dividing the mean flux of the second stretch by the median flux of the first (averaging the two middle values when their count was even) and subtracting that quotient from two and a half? 1.44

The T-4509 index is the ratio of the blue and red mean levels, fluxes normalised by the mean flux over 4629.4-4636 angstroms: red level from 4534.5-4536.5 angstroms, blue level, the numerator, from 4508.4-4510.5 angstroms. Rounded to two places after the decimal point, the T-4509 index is 1.30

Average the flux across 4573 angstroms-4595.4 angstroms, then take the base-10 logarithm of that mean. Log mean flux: 1.95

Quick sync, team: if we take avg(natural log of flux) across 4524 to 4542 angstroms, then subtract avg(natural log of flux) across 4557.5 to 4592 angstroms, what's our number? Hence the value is -0.028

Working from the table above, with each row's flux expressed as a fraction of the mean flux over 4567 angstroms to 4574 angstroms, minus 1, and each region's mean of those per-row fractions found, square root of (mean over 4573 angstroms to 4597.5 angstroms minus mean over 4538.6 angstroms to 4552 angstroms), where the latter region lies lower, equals 0.16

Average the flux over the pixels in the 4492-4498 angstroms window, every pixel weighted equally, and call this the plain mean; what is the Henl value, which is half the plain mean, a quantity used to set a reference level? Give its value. 41.9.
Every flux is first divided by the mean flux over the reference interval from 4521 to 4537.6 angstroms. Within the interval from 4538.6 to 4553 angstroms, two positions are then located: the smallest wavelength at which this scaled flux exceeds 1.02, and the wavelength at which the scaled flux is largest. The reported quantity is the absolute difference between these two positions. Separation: 9.4 angstroms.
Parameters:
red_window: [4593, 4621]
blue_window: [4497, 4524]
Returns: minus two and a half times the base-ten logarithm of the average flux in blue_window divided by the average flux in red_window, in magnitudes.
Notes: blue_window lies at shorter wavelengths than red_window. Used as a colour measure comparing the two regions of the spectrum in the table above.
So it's -0.01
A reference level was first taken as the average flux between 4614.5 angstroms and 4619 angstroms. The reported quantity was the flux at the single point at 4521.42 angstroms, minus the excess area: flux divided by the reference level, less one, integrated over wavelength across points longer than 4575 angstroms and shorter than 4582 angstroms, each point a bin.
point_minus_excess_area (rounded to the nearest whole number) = 70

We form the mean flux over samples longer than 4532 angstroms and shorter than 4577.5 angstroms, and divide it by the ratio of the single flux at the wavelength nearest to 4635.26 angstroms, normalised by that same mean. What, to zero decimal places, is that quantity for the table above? 66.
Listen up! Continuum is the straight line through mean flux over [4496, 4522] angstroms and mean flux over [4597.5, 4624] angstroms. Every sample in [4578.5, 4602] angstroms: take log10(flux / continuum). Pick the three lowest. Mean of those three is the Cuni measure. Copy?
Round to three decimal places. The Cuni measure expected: -0.182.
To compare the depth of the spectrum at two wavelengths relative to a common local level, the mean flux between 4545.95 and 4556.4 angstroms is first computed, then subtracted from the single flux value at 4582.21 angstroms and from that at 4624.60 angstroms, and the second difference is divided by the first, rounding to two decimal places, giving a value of -0.32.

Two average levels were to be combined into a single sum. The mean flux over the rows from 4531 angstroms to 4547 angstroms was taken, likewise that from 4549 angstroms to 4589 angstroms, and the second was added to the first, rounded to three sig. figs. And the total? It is 179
